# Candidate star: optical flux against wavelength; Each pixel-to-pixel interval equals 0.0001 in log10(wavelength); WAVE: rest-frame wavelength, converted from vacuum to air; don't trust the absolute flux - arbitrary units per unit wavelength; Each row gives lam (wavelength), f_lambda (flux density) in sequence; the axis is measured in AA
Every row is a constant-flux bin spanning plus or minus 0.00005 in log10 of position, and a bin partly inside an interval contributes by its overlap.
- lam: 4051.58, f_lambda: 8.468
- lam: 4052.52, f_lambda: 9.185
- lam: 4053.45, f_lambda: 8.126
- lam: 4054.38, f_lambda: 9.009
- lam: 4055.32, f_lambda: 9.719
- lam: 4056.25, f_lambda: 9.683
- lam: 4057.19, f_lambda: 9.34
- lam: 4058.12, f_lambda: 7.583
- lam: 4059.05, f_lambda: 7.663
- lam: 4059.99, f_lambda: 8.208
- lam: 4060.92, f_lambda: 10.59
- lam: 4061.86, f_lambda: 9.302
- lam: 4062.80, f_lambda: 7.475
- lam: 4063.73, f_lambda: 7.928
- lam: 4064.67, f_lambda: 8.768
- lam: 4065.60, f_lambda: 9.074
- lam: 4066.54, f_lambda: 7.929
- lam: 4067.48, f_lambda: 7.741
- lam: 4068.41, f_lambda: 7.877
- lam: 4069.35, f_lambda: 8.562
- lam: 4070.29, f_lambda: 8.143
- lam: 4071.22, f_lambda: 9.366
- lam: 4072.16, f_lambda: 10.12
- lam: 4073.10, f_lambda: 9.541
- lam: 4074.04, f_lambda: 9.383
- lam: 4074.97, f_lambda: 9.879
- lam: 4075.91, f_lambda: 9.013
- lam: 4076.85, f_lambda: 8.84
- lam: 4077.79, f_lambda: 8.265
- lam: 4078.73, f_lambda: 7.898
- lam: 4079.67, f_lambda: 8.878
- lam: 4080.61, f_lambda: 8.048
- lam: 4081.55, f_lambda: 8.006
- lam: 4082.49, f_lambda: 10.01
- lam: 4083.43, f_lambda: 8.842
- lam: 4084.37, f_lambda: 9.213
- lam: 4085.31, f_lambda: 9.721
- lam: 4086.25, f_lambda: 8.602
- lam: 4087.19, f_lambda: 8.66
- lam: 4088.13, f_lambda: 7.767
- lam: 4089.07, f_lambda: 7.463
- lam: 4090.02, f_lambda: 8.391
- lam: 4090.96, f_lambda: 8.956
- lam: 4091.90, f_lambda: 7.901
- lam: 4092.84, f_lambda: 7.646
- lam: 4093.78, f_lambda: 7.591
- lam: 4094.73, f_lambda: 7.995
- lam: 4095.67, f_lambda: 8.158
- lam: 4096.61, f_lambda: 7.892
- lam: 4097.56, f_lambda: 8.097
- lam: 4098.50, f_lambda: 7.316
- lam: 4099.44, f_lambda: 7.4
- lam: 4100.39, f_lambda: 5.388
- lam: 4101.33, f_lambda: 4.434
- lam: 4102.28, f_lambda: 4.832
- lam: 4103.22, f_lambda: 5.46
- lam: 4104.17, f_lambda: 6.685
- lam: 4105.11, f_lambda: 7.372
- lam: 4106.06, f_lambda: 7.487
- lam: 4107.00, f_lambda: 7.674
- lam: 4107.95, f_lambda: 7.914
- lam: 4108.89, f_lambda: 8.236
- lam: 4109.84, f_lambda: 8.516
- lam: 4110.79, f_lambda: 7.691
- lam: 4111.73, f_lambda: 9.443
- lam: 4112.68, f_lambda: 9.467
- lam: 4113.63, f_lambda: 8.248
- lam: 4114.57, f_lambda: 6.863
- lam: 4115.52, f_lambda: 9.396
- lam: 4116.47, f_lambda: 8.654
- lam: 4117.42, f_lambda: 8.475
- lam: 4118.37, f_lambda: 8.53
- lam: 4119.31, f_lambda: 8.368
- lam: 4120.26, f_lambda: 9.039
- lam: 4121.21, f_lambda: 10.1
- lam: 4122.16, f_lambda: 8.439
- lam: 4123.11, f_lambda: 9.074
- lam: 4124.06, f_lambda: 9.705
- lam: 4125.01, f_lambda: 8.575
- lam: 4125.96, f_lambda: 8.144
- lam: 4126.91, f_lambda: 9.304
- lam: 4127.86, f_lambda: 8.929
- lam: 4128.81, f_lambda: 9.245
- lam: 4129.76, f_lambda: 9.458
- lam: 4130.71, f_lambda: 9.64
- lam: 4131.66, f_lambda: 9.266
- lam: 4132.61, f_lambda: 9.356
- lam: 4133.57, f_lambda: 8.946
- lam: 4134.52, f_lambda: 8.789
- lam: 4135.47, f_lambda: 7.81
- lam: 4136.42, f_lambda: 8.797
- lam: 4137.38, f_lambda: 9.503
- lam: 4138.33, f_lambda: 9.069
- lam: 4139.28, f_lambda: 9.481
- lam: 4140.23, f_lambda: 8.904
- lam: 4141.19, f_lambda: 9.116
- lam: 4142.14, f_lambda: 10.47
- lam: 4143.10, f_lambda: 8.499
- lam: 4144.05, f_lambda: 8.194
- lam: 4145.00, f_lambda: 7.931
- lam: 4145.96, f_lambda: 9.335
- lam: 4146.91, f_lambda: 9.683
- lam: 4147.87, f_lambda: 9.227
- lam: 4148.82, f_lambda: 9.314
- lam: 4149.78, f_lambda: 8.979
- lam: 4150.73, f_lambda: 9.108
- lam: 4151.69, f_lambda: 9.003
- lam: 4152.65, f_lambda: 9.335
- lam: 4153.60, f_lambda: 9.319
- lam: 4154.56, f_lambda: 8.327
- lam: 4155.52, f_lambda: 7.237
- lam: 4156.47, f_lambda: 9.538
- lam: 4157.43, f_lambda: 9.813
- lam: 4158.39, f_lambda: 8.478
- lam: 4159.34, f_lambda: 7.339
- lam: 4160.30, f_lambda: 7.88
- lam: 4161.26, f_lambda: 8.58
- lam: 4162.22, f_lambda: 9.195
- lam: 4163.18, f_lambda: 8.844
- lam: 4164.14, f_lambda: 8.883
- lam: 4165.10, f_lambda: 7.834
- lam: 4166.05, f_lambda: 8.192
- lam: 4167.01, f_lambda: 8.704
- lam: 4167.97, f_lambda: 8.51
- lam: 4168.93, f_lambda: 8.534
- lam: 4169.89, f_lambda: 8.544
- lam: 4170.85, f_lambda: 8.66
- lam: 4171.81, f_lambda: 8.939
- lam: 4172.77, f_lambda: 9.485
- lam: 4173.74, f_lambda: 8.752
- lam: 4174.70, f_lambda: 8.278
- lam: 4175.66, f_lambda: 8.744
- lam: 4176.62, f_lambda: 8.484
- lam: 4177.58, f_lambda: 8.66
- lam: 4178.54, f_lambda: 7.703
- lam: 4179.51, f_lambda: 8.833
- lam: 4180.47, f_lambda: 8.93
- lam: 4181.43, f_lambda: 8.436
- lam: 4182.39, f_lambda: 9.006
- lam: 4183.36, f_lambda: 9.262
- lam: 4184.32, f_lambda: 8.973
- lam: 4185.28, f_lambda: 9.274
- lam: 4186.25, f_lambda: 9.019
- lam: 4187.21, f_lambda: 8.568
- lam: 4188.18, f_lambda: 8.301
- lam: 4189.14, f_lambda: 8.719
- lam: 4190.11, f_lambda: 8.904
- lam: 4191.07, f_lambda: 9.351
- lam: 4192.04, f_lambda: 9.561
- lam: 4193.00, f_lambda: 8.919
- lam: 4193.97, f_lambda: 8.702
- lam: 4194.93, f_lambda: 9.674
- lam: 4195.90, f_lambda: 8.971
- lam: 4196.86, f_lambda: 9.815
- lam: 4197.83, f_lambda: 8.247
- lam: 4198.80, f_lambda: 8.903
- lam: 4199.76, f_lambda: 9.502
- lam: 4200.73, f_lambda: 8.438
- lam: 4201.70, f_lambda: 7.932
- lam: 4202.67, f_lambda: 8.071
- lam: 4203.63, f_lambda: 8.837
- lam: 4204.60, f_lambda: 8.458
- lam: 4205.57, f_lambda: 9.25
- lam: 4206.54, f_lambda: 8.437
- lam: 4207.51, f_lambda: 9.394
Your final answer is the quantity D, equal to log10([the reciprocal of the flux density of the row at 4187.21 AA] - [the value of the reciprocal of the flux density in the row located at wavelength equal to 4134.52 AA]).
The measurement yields -2.5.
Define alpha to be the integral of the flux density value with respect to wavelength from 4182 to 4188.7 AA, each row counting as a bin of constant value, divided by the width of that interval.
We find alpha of 8.91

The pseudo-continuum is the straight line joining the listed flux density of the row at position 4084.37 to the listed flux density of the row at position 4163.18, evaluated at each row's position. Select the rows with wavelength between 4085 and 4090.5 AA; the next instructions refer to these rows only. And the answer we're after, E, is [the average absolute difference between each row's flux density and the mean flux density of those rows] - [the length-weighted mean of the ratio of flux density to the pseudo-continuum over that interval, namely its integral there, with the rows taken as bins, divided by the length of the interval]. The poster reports -0.4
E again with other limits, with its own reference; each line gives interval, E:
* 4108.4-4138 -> -0.4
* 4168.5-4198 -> -0.7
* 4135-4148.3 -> -0.5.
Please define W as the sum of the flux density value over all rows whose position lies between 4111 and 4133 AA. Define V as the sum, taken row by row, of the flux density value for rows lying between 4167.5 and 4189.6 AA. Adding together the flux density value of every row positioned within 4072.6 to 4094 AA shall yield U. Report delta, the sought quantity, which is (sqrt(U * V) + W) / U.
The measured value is 2.04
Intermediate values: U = 199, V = 201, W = 206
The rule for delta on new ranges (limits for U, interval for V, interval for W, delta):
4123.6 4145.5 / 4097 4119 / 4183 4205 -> 1.90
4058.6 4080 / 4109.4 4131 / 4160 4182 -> 1.99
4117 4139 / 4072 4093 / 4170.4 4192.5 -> 1.97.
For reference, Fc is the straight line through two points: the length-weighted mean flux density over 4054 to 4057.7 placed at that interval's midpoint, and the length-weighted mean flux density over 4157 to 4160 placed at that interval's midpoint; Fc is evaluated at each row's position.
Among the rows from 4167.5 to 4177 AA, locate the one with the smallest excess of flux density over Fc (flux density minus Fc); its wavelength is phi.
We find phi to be 4174.70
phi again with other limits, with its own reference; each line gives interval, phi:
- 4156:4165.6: 4159.34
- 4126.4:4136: 4135.47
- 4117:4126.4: 4125.96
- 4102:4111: 4102.28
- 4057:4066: 4062.80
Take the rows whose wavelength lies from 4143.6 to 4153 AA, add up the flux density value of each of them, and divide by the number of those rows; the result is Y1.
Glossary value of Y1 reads 9.01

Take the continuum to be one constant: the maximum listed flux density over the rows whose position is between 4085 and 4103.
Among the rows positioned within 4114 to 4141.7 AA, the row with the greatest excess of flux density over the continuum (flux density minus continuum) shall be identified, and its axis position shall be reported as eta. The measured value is 4121.21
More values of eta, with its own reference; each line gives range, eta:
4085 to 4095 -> 4085.31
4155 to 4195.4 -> 4157.43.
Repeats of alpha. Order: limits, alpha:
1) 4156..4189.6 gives 8.68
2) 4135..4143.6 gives 9.07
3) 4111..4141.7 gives 8.93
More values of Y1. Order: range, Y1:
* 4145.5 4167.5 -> 8.79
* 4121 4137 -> 9.03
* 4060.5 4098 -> 8.59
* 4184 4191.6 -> 8.89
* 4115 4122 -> 8.94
